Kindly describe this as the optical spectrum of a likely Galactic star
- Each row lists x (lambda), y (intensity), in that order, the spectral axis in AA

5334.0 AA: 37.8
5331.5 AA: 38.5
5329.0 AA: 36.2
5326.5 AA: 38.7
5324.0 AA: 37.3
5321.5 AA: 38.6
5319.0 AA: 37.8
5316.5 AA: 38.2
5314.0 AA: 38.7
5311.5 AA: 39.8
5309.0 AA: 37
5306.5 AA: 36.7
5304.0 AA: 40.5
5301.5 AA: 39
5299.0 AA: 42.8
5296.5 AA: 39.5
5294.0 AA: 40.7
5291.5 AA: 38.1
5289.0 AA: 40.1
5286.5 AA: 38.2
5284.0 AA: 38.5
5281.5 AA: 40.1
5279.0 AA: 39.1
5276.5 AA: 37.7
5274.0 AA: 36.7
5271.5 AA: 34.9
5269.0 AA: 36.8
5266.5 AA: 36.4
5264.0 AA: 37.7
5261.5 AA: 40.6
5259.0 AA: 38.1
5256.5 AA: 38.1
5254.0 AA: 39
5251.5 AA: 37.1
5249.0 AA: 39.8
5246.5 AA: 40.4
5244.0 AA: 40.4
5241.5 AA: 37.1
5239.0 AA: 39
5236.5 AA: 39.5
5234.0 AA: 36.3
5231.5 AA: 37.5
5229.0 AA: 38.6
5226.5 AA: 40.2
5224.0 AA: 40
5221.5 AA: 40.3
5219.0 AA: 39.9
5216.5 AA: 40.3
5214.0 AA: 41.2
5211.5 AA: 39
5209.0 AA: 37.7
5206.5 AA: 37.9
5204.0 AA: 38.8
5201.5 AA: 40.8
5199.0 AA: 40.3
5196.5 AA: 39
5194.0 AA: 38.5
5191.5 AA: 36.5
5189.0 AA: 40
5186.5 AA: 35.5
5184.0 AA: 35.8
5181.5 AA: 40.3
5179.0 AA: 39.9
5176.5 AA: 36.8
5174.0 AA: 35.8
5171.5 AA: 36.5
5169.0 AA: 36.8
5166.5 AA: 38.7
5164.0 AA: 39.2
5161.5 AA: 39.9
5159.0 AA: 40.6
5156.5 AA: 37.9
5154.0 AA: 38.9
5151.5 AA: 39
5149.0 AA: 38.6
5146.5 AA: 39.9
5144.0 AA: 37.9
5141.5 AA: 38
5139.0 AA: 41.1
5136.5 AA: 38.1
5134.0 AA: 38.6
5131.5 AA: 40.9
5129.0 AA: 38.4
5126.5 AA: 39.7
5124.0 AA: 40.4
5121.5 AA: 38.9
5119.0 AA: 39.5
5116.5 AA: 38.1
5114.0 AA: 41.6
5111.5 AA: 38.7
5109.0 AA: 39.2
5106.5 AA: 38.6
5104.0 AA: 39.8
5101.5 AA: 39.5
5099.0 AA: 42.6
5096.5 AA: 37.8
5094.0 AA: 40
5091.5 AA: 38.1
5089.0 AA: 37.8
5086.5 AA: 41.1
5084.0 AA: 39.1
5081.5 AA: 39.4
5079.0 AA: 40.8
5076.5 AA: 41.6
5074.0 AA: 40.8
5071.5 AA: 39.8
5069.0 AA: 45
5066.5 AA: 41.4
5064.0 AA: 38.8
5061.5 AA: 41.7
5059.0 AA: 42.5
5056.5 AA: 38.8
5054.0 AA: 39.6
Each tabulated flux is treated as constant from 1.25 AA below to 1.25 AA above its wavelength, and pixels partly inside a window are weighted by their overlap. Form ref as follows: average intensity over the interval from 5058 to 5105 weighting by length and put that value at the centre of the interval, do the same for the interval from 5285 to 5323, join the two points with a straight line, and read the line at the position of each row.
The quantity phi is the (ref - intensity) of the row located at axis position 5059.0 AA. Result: -2.0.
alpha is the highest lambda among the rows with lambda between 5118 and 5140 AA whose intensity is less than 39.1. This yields 5136.5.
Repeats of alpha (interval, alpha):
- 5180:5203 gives 5196.5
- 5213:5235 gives 5234.0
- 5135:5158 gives 5156.5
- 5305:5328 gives 5326.5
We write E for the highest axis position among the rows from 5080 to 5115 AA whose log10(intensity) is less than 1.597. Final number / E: 5111.5 AA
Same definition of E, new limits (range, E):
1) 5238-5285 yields 5284.0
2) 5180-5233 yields 5231.5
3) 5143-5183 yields 5176.5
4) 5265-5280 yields 5279.0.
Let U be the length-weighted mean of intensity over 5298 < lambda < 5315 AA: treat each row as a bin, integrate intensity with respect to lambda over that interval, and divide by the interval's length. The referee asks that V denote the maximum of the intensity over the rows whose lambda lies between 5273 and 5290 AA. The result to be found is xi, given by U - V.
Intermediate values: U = 39.2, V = 40.1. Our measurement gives -0.9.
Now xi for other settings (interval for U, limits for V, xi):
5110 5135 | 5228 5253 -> -0.9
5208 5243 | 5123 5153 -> -2.0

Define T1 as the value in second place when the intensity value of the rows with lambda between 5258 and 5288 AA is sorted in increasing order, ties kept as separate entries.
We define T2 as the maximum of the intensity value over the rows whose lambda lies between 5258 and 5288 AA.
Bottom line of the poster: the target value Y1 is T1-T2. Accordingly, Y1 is -4.2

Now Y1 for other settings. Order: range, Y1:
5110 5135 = -3.2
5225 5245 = -3.3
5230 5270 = -4.2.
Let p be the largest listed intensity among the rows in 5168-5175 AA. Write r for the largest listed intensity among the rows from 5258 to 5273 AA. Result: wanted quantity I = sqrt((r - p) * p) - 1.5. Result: 10.3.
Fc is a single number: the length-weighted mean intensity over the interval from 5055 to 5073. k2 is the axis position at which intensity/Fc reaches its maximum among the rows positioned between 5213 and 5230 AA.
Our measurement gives 5214.0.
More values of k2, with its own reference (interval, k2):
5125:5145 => 5139.0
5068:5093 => 5069.0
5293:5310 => 5299.0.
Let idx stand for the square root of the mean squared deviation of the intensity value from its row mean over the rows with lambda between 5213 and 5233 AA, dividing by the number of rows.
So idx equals 1.08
